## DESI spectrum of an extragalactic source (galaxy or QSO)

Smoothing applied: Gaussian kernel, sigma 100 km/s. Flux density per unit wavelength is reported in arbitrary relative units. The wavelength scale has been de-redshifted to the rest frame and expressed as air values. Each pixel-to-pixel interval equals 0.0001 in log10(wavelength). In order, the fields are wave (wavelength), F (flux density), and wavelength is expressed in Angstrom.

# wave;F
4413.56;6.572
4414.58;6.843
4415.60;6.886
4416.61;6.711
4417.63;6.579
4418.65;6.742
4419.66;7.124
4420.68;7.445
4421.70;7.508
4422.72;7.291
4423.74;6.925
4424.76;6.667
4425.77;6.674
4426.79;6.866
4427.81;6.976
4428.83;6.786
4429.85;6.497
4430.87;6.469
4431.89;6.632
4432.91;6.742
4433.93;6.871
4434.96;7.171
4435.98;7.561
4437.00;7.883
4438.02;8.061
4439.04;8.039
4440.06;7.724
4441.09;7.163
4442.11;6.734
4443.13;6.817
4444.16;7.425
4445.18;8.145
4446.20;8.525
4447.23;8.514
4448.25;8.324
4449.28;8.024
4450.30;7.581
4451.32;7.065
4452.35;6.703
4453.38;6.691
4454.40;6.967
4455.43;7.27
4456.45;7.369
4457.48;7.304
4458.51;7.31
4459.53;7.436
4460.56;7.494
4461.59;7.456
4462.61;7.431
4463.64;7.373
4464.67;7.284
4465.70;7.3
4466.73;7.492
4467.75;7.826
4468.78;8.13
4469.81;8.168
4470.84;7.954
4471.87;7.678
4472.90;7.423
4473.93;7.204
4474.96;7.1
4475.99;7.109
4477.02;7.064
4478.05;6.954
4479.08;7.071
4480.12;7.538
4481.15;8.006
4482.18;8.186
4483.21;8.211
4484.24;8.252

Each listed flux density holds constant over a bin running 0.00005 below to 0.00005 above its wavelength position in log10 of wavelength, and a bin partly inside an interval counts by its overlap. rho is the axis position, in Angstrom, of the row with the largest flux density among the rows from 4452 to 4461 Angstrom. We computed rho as 4460.56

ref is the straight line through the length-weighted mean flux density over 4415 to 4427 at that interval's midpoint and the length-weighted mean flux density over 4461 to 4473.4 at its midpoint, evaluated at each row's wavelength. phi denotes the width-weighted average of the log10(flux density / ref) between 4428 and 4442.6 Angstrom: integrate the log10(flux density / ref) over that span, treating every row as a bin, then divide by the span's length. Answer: -0.001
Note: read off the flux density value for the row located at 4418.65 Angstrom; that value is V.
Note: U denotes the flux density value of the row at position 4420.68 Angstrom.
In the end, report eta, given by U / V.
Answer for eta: 1.104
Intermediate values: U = 7.445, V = 6.742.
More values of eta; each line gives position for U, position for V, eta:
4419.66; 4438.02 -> 0.884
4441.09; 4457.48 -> 0.981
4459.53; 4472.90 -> 1.002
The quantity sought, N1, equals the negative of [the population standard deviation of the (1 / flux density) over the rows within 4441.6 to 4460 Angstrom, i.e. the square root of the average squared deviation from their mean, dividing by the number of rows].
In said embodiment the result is -0.0105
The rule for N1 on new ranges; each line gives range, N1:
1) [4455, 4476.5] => -0.0051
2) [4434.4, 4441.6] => -0.0061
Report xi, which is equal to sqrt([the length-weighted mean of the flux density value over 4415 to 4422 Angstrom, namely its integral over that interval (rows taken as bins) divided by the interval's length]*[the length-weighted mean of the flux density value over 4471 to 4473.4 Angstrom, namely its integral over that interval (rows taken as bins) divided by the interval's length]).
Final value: 7.29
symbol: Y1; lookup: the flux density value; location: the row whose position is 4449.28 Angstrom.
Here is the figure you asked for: 8.024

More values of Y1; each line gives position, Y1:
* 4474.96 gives 7.1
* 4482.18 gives 8.186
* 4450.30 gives 7.581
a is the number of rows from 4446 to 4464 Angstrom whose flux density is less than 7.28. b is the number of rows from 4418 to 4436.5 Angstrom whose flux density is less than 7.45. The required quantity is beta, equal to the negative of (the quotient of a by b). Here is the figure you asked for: -0.31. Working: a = 5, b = 16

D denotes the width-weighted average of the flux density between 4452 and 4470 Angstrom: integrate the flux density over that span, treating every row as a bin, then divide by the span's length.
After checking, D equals 7.38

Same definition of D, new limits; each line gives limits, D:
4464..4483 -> 7.54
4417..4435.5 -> 6.88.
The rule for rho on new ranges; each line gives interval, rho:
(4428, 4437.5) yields 4437.00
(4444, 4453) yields 4446.20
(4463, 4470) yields 4469.81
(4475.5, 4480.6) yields 4480.12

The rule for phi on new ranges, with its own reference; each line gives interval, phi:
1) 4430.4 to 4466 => 0.002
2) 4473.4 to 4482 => -0.029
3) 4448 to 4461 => -0.007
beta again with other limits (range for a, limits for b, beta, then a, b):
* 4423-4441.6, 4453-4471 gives -1.18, 13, 11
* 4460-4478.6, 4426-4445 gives -0.38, 5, 13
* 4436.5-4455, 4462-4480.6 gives -0.64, 7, 11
